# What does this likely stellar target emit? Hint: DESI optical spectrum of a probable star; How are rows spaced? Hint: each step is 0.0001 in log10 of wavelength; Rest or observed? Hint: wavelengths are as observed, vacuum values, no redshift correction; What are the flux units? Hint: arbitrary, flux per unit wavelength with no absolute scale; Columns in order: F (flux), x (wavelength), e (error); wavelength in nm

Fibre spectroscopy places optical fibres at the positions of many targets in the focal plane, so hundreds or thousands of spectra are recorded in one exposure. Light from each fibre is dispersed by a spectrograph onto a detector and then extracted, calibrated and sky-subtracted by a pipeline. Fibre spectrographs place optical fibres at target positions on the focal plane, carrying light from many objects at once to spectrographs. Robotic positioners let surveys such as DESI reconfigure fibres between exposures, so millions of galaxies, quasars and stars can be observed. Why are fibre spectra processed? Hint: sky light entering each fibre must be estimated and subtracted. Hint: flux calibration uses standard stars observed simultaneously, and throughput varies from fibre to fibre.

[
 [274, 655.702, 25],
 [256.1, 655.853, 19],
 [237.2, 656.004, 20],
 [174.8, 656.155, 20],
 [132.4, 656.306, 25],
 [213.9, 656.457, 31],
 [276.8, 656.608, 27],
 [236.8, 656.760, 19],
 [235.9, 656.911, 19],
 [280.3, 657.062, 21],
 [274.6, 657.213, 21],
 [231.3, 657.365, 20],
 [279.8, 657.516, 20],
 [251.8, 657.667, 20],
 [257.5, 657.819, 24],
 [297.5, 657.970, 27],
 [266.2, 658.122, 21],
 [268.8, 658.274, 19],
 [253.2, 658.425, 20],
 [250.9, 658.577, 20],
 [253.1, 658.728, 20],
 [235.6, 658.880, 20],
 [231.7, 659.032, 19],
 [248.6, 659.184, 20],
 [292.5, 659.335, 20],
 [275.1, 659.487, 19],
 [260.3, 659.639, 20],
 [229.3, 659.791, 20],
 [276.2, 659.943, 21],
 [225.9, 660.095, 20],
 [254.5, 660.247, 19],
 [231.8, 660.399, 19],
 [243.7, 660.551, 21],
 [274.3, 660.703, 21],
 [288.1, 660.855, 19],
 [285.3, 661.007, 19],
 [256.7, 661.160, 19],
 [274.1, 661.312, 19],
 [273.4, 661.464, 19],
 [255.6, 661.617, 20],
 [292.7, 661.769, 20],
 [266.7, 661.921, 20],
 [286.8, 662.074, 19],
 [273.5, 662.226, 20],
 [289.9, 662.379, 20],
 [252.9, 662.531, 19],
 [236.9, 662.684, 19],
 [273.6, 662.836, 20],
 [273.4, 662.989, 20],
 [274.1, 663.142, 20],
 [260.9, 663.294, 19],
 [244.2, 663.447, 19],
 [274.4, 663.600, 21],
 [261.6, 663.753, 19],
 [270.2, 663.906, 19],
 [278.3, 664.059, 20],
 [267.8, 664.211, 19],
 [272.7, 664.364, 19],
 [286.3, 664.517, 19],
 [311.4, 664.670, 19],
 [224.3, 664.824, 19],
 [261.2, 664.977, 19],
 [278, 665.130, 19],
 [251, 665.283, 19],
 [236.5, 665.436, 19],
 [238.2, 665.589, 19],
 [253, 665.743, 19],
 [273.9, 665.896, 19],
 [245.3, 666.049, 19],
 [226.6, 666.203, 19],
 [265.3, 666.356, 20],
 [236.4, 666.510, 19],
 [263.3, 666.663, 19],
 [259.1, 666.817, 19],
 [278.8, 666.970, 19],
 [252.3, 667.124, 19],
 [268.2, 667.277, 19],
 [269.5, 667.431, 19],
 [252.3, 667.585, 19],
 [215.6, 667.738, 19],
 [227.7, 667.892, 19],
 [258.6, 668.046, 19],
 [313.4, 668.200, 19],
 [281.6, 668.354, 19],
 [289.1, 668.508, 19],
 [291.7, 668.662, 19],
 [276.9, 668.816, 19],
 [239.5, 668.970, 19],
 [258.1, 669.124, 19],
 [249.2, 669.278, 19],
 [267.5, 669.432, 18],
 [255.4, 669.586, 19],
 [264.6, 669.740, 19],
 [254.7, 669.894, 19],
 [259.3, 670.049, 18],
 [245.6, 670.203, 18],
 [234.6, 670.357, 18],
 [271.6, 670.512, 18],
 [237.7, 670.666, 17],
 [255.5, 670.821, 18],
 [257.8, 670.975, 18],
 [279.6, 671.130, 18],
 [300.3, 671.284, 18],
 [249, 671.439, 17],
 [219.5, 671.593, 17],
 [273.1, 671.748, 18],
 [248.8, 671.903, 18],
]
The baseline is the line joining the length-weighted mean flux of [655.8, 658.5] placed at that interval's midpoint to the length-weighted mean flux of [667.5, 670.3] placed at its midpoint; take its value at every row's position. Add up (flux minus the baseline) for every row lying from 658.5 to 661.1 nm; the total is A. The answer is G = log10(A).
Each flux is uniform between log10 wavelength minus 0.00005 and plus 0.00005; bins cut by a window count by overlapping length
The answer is 2.08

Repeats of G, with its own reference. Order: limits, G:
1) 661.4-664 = 2.42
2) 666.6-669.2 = 1.91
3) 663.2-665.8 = 2.11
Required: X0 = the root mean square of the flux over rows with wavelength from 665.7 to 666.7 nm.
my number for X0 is 252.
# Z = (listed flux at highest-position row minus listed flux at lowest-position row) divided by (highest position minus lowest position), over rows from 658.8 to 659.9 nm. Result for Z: -7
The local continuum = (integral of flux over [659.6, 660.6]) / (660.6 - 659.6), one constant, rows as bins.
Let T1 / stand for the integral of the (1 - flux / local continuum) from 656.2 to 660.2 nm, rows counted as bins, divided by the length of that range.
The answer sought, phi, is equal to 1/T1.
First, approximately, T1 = -0.02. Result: -46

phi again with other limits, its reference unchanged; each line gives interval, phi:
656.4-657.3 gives -30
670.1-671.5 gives -18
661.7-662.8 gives -10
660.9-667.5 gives -13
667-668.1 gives -52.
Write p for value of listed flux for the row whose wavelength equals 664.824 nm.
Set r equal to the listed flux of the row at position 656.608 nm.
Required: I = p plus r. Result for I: 501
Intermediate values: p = 224.3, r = 276.8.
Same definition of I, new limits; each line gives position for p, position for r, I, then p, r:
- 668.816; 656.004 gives 514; 276.9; 237.2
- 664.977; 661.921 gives 528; 261.2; 266.7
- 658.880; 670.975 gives 493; 235.6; 257.8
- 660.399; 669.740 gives 496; 231.8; 264.6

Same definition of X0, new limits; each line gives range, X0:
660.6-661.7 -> 273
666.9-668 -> 253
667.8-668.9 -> 278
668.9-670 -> 256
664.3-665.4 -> 270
